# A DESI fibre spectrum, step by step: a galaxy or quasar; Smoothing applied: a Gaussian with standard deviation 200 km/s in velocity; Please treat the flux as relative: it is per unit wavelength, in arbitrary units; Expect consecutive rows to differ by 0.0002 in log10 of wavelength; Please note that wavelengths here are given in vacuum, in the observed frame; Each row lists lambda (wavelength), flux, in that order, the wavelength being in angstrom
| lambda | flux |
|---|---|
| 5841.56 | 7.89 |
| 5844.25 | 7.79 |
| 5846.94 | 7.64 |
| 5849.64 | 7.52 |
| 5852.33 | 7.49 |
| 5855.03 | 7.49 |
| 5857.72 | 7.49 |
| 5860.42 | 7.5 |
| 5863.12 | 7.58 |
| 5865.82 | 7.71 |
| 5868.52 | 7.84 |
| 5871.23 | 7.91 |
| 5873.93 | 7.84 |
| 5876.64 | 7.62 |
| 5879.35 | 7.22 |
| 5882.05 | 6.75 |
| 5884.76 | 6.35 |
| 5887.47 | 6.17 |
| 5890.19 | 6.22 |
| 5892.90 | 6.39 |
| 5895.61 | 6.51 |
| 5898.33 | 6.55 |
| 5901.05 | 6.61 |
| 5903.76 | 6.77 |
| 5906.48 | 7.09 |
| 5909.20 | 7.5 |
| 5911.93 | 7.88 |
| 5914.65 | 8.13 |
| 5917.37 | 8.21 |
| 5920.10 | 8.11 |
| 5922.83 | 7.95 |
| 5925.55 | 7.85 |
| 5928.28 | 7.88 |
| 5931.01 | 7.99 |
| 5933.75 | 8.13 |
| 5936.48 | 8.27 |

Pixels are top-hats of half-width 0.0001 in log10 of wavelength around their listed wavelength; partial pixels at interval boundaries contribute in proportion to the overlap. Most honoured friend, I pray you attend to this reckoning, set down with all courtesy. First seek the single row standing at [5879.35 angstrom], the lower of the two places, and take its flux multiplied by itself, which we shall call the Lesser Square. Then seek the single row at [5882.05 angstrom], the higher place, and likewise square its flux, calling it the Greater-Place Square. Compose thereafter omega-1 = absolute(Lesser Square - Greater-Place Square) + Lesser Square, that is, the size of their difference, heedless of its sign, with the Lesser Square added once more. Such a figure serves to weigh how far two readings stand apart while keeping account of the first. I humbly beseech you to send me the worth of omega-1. 59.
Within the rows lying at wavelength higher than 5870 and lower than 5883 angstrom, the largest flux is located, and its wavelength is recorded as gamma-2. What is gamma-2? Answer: 5871.23 angstrom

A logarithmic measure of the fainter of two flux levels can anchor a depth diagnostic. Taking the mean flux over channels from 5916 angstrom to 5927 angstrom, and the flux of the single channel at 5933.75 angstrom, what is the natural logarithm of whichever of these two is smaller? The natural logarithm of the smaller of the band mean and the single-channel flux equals 2.08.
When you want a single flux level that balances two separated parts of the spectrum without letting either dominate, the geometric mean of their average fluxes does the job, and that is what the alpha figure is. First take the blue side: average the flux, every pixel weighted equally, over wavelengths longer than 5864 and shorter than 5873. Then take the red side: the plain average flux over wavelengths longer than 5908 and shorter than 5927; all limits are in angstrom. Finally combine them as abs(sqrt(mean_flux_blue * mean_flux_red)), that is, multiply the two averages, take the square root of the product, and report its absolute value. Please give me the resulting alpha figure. 7.9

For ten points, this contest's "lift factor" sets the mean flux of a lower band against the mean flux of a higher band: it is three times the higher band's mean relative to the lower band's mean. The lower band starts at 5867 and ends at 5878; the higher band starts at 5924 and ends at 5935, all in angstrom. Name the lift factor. 3.06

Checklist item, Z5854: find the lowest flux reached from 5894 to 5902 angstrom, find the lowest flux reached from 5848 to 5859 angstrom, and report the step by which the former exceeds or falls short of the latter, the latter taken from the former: -1.0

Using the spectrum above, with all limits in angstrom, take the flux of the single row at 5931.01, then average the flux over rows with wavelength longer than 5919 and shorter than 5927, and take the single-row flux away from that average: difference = 0.0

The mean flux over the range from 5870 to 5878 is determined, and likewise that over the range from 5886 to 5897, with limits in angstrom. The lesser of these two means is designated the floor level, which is 6.3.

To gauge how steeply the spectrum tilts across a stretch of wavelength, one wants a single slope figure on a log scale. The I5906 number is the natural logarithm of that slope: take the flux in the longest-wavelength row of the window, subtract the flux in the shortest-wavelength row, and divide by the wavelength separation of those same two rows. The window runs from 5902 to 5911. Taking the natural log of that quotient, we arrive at -2.0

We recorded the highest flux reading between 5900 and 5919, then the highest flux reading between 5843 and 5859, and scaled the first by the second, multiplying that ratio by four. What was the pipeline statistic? 4.22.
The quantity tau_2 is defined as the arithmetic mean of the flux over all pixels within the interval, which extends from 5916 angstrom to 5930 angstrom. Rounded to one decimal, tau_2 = 8.0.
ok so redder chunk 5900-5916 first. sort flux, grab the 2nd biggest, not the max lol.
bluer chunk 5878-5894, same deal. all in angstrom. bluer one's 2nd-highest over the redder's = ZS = 0.86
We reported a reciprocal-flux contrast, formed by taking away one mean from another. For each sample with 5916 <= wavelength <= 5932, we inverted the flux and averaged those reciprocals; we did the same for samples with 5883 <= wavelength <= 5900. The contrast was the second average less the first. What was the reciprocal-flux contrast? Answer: 0.03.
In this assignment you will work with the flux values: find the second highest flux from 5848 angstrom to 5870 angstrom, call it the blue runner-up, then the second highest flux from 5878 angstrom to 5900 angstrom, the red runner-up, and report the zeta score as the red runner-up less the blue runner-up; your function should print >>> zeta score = -1.0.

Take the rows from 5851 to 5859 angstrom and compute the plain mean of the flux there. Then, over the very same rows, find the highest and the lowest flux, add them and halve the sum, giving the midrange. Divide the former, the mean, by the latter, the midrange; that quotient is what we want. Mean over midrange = 1.00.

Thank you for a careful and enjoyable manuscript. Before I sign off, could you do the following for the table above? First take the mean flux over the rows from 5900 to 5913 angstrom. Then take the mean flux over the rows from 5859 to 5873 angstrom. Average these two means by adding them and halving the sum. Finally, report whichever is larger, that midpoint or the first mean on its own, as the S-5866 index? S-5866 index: 7.44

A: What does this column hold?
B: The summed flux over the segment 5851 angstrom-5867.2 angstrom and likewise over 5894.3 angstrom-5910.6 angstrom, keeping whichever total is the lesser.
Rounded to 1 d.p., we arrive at 41.0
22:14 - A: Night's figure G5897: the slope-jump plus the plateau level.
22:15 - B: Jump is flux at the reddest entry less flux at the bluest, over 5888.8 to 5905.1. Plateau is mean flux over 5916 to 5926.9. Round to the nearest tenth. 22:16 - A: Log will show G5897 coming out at 8.6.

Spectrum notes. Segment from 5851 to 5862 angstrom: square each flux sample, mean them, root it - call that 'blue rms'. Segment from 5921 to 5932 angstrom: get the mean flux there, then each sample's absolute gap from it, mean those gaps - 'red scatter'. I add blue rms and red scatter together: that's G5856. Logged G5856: 7.5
